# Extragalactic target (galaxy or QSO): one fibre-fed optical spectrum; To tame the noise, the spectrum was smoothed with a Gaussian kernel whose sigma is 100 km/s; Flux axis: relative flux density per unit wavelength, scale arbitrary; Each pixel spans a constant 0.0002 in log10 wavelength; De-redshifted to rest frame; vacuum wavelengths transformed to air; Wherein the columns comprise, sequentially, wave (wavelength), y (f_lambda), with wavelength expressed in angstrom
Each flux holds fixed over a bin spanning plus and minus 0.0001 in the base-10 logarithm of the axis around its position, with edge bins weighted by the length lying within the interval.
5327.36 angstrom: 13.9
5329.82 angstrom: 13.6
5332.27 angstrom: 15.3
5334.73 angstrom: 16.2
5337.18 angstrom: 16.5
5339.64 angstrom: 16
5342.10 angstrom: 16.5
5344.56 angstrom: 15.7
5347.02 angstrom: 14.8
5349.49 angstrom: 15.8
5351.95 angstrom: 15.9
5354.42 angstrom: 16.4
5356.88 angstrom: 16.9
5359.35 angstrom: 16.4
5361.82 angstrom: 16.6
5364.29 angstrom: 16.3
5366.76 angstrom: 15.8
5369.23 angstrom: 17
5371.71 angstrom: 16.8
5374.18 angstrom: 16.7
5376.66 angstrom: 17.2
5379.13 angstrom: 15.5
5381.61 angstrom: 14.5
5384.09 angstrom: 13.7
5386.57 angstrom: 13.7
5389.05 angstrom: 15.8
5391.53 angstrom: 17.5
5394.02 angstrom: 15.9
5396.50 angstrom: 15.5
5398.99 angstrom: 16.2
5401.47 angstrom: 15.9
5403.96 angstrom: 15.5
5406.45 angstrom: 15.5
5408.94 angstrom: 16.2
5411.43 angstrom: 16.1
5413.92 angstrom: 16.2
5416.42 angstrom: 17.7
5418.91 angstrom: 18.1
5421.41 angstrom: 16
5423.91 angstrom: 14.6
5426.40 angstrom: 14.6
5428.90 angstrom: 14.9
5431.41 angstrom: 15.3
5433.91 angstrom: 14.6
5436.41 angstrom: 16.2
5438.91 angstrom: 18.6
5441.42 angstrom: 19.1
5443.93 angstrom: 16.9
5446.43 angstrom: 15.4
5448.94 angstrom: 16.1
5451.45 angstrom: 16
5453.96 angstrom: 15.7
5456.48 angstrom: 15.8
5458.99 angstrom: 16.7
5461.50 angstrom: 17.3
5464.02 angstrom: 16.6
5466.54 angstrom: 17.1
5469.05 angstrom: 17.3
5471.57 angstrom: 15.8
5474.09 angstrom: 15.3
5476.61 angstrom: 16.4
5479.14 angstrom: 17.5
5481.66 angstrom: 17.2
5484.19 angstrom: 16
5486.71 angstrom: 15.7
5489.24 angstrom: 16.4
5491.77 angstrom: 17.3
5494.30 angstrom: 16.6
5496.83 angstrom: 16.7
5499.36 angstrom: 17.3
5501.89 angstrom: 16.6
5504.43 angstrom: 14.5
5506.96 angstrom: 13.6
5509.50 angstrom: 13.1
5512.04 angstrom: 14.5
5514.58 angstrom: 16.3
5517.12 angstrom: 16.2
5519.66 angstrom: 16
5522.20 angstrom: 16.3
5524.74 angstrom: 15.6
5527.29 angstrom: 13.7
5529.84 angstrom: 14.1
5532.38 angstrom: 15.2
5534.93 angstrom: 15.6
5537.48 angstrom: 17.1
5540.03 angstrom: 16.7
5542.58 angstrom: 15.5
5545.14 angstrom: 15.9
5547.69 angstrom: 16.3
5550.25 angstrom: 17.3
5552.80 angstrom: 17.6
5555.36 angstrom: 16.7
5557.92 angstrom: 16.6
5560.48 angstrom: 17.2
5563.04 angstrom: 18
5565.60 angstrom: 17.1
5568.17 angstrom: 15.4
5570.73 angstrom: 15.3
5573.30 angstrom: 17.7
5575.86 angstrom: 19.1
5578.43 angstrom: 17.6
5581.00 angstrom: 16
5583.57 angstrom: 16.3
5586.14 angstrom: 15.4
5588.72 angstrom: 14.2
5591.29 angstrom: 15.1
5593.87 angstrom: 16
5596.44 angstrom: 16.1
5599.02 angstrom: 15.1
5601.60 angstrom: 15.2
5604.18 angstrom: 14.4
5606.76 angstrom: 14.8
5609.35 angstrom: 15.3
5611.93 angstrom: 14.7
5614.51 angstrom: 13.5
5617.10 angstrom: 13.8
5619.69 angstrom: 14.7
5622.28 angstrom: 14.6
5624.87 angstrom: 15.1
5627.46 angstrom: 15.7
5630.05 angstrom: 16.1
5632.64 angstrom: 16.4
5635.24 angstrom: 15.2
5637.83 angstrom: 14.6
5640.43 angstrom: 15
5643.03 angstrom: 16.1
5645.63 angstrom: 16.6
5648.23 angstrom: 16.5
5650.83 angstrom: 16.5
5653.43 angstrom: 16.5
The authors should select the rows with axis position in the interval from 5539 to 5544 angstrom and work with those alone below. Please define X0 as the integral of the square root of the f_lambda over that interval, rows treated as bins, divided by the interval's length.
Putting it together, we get 4.00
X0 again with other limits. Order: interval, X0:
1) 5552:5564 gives 4.14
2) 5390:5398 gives 4.03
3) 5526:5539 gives 3.89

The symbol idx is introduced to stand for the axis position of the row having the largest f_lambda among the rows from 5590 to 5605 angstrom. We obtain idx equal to 5596.44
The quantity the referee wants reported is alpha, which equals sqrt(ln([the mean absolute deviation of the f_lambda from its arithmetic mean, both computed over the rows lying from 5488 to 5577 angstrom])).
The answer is 0.174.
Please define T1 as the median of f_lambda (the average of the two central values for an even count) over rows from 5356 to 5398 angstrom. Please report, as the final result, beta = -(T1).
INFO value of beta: -16.3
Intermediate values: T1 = 16.3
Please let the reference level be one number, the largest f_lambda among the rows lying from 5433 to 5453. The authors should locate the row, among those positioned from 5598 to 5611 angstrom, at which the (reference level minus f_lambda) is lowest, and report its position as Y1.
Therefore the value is 5609.35 angstrom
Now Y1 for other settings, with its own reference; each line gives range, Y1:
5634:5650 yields 5645.63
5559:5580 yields 5575.86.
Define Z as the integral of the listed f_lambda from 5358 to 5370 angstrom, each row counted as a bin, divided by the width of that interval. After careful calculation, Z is 16.4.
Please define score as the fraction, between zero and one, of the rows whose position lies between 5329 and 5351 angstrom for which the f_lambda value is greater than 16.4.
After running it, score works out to 0.2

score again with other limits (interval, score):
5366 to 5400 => 0.4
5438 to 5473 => 0.6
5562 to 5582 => 0.6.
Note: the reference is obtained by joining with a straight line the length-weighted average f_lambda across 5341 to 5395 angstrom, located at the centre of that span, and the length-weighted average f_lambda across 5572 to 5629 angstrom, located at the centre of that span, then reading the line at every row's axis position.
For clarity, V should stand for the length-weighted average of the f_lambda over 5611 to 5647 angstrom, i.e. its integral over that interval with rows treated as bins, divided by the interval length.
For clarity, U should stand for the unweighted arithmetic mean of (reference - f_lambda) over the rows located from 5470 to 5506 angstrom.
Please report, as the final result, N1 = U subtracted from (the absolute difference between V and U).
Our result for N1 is 16.5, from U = -0.67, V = 15.2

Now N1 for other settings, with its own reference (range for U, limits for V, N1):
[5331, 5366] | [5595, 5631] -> 15.1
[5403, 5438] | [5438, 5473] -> 16.6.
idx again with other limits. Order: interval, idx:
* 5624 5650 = 5645.63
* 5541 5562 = 5552.80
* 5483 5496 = 5491.77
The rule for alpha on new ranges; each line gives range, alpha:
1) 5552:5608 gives 0.244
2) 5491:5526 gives 0.259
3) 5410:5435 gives 0.100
